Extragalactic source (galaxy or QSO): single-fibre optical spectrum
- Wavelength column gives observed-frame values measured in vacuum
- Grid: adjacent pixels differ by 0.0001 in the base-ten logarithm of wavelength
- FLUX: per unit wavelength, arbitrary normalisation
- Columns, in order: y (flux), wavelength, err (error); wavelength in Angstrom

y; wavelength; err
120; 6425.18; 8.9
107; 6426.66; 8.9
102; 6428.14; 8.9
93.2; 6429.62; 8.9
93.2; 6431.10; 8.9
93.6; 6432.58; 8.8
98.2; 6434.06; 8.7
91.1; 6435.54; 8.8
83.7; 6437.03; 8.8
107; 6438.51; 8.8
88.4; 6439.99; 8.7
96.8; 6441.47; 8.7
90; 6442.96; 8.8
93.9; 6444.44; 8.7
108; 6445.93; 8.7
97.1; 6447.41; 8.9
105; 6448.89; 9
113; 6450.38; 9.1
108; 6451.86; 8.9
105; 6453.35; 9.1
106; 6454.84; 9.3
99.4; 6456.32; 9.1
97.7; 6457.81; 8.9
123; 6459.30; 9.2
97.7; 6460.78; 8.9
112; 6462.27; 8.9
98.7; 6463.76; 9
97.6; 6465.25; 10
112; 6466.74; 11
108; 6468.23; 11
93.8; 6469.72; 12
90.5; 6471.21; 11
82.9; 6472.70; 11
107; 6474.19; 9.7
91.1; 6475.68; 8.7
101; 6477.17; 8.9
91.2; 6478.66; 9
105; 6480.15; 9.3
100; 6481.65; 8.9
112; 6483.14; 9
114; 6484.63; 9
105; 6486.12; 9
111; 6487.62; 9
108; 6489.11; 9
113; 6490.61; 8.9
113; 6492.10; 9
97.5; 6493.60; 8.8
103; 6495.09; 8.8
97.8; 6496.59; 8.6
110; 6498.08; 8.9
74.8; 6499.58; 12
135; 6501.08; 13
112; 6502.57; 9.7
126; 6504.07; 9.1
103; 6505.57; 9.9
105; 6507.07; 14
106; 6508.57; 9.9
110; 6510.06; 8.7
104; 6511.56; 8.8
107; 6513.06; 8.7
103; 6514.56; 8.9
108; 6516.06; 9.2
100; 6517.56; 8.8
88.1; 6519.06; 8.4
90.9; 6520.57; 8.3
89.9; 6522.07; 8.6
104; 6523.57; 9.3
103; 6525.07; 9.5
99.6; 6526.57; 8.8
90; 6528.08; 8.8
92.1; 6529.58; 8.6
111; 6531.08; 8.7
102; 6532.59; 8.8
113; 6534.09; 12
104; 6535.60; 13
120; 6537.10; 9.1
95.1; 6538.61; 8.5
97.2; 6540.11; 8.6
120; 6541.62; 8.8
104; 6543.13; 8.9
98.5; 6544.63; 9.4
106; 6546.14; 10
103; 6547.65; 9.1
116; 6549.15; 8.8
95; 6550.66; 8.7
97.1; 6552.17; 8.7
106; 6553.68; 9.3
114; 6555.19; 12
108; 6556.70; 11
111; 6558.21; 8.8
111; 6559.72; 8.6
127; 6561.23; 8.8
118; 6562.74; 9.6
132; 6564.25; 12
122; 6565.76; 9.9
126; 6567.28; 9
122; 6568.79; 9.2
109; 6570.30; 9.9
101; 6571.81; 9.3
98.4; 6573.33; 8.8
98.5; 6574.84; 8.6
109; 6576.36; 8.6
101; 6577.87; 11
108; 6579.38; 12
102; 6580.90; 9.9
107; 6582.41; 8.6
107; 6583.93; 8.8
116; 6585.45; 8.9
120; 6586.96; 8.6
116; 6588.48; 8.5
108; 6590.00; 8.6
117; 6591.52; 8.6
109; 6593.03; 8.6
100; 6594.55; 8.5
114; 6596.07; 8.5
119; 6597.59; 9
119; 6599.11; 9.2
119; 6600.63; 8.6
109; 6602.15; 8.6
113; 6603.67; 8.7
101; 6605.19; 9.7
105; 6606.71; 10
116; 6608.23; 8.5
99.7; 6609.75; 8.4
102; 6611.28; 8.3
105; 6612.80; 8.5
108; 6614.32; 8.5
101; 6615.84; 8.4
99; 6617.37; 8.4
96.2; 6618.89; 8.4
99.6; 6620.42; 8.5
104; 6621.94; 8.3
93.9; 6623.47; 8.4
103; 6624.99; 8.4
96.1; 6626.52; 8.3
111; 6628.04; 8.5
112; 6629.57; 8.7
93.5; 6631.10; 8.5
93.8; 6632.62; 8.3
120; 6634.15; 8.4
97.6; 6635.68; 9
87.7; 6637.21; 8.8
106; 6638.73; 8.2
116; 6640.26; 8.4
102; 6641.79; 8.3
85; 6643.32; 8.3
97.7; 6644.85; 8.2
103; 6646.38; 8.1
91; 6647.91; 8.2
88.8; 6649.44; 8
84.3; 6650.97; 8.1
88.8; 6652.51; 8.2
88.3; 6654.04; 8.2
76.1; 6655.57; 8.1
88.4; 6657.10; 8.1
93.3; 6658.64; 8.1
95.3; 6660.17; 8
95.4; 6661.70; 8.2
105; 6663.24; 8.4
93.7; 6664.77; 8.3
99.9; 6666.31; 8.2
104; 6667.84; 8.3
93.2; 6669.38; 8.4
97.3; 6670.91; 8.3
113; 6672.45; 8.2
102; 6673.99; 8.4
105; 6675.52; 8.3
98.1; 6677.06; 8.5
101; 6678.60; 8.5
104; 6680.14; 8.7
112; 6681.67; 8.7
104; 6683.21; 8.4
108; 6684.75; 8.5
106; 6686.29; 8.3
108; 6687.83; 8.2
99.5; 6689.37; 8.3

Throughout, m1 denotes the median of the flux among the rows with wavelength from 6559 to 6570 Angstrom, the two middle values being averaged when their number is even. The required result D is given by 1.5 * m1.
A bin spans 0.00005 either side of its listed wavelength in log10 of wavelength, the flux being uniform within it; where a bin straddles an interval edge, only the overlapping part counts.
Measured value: 183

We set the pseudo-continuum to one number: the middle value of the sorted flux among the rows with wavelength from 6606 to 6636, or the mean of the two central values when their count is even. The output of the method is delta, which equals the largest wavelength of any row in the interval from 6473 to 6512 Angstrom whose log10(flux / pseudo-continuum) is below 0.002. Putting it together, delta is 6499.58 Angstrom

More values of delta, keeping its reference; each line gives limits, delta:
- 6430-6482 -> 6481.65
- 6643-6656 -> 6655.57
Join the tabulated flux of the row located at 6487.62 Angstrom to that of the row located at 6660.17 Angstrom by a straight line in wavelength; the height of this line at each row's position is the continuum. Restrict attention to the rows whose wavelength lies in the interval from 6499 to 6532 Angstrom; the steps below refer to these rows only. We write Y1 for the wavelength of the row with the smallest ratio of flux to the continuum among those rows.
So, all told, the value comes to 6499.58 Angstrom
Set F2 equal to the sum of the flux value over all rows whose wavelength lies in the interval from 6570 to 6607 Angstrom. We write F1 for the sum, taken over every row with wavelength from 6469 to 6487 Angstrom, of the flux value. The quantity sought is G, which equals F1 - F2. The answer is -1532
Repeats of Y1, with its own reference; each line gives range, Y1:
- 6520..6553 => 6522.07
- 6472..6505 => 6499.58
